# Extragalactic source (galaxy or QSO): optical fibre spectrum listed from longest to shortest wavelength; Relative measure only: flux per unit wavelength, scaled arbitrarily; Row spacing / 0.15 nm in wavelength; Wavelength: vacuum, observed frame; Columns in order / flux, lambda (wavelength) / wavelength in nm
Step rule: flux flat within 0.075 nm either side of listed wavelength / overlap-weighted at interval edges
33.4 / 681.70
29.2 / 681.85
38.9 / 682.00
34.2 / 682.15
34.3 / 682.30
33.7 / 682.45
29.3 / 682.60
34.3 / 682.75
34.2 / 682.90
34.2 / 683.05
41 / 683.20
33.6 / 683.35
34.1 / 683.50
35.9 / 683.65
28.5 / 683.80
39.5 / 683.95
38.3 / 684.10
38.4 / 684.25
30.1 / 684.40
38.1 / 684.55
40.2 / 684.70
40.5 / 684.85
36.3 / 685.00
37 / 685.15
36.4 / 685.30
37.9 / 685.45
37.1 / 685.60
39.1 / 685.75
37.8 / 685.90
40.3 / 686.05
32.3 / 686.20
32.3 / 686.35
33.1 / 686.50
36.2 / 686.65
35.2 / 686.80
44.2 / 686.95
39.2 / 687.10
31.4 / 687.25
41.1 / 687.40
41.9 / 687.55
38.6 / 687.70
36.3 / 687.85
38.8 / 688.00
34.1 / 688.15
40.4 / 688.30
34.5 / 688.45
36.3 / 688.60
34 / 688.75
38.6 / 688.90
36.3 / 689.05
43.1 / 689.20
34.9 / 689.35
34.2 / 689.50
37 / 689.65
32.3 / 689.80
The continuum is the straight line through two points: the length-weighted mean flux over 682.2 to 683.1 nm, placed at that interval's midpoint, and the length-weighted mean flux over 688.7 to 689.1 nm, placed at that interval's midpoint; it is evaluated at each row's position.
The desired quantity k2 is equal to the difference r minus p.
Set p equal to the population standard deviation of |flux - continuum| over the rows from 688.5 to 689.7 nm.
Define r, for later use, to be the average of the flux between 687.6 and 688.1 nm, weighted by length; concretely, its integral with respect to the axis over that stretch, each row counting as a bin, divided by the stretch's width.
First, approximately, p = 1.98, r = 37.9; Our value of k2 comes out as 35.9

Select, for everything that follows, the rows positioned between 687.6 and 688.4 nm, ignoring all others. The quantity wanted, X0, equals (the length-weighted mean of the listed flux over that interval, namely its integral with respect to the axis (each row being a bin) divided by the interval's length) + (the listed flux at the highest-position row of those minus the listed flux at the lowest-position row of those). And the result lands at 39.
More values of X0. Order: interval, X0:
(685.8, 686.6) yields 31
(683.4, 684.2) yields 40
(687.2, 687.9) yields 43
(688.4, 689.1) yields 38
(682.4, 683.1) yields 34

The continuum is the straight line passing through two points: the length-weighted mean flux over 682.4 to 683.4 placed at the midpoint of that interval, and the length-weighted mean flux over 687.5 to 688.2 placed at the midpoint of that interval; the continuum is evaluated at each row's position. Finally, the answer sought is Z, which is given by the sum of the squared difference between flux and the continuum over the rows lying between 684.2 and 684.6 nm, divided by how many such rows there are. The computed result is 14.8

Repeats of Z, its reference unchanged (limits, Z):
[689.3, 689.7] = 15.4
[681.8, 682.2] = 15.5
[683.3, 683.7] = 0.9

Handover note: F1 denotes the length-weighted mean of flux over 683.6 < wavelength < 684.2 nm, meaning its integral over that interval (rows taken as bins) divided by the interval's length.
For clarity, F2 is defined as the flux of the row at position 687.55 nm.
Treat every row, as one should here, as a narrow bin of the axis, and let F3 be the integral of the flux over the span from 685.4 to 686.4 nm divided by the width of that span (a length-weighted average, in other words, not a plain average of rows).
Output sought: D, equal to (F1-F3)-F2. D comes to -43.0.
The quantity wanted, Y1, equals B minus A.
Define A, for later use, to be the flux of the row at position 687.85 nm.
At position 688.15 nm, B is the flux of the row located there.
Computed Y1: -2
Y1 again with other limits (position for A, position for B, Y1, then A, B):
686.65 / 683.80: -8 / 36.2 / 28.5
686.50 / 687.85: 3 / 33.1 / 36.3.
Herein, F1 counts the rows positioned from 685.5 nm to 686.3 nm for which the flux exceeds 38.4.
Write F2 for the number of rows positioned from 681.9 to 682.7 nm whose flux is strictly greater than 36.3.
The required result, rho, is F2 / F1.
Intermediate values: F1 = 2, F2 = 1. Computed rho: 0.5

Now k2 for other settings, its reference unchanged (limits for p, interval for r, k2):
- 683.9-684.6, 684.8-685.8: 37.1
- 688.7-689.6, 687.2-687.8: 36.5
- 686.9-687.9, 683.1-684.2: 33.4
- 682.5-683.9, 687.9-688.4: 35.1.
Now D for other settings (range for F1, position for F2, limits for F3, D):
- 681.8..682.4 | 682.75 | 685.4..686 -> -38.0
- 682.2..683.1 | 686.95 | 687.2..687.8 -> -49.3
